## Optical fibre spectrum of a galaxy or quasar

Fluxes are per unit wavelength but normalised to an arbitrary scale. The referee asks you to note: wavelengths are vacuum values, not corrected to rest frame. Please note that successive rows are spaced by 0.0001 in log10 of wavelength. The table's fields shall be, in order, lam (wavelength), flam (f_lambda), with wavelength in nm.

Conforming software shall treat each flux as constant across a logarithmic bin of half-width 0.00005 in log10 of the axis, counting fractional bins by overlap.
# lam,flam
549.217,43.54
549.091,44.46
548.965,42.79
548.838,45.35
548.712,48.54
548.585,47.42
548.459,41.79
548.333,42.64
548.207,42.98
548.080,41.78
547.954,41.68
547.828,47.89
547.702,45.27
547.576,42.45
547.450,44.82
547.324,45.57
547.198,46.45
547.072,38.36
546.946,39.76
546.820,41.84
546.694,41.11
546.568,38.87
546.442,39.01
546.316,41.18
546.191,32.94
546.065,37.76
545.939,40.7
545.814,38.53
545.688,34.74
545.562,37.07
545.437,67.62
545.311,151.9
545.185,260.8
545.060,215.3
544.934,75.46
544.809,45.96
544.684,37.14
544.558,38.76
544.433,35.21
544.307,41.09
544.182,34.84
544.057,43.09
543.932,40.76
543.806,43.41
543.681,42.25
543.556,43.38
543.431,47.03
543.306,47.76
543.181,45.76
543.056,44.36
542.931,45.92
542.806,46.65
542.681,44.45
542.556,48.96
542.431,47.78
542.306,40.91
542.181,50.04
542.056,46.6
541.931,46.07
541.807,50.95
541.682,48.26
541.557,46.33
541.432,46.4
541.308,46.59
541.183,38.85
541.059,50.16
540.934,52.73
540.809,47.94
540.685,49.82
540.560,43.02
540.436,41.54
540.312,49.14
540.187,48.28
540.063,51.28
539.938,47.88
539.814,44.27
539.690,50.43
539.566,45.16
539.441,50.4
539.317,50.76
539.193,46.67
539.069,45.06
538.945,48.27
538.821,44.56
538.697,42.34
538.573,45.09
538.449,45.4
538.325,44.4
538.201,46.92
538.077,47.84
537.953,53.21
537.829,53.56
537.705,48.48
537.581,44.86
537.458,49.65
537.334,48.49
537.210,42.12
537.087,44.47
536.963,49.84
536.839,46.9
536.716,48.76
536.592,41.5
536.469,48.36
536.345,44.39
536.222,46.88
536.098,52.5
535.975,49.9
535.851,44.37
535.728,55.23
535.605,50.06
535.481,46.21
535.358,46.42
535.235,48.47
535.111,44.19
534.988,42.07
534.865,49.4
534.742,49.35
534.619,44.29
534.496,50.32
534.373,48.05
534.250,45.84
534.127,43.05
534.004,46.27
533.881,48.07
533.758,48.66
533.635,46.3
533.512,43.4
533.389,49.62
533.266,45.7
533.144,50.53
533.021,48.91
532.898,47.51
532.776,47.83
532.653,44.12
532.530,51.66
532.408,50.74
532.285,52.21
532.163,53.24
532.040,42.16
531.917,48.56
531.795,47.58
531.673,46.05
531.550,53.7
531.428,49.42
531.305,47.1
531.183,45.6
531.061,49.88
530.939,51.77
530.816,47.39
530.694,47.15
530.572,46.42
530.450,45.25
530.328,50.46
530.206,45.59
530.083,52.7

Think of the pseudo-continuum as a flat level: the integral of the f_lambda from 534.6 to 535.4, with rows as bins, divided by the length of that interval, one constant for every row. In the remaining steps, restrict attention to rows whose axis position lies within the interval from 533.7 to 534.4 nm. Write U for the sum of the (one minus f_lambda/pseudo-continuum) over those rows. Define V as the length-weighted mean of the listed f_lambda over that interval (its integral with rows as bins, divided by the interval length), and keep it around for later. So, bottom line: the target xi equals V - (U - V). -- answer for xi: 93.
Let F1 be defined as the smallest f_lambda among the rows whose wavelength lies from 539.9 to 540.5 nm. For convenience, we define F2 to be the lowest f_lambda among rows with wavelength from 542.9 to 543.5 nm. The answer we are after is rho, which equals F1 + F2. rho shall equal 86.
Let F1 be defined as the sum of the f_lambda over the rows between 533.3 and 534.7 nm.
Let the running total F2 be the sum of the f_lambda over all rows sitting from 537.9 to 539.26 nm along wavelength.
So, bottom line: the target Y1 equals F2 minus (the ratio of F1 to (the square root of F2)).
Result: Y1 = 487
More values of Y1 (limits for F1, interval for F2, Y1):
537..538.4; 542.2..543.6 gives 480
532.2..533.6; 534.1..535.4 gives 488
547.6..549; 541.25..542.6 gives 497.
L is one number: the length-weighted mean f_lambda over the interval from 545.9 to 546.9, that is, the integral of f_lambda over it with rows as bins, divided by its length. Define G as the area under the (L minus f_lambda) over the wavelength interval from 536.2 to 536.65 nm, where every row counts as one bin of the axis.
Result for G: -2.7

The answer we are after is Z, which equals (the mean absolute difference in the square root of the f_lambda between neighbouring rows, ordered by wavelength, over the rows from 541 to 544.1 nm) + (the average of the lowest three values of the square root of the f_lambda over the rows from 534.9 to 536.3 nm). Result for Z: 6.8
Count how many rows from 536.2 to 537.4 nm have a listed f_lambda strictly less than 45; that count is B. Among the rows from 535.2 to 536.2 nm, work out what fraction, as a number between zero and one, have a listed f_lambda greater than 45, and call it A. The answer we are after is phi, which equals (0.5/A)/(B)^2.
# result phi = 0.0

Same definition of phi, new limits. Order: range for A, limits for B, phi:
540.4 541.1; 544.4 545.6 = 0.0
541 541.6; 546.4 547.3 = 0.0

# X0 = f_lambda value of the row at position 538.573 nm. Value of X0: 45.09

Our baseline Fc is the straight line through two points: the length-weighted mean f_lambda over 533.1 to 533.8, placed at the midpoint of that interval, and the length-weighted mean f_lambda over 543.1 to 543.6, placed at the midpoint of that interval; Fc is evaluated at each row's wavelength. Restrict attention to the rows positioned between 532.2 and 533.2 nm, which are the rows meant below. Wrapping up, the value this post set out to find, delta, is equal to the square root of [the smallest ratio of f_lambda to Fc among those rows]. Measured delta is 0.97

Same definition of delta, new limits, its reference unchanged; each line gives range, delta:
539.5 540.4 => 0.98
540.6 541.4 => 0.92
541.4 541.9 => 1.00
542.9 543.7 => 0.96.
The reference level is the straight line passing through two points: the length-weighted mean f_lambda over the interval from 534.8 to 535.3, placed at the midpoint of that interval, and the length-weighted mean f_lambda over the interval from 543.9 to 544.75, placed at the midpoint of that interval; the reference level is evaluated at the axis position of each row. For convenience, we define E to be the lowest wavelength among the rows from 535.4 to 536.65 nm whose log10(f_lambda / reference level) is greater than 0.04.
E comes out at 535.605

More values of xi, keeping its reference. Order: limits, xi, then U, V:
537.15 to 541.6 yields 95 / -0.6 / 47.2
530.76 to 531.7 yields 98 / -0.4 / 48.9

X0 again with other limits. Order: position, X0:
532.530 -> 51.66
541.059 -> 50.16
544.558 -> 38.76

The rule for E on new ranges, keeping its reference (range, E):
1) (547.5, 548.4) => 547.576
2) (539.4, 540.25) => 539.441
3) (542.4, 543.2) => 542.431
